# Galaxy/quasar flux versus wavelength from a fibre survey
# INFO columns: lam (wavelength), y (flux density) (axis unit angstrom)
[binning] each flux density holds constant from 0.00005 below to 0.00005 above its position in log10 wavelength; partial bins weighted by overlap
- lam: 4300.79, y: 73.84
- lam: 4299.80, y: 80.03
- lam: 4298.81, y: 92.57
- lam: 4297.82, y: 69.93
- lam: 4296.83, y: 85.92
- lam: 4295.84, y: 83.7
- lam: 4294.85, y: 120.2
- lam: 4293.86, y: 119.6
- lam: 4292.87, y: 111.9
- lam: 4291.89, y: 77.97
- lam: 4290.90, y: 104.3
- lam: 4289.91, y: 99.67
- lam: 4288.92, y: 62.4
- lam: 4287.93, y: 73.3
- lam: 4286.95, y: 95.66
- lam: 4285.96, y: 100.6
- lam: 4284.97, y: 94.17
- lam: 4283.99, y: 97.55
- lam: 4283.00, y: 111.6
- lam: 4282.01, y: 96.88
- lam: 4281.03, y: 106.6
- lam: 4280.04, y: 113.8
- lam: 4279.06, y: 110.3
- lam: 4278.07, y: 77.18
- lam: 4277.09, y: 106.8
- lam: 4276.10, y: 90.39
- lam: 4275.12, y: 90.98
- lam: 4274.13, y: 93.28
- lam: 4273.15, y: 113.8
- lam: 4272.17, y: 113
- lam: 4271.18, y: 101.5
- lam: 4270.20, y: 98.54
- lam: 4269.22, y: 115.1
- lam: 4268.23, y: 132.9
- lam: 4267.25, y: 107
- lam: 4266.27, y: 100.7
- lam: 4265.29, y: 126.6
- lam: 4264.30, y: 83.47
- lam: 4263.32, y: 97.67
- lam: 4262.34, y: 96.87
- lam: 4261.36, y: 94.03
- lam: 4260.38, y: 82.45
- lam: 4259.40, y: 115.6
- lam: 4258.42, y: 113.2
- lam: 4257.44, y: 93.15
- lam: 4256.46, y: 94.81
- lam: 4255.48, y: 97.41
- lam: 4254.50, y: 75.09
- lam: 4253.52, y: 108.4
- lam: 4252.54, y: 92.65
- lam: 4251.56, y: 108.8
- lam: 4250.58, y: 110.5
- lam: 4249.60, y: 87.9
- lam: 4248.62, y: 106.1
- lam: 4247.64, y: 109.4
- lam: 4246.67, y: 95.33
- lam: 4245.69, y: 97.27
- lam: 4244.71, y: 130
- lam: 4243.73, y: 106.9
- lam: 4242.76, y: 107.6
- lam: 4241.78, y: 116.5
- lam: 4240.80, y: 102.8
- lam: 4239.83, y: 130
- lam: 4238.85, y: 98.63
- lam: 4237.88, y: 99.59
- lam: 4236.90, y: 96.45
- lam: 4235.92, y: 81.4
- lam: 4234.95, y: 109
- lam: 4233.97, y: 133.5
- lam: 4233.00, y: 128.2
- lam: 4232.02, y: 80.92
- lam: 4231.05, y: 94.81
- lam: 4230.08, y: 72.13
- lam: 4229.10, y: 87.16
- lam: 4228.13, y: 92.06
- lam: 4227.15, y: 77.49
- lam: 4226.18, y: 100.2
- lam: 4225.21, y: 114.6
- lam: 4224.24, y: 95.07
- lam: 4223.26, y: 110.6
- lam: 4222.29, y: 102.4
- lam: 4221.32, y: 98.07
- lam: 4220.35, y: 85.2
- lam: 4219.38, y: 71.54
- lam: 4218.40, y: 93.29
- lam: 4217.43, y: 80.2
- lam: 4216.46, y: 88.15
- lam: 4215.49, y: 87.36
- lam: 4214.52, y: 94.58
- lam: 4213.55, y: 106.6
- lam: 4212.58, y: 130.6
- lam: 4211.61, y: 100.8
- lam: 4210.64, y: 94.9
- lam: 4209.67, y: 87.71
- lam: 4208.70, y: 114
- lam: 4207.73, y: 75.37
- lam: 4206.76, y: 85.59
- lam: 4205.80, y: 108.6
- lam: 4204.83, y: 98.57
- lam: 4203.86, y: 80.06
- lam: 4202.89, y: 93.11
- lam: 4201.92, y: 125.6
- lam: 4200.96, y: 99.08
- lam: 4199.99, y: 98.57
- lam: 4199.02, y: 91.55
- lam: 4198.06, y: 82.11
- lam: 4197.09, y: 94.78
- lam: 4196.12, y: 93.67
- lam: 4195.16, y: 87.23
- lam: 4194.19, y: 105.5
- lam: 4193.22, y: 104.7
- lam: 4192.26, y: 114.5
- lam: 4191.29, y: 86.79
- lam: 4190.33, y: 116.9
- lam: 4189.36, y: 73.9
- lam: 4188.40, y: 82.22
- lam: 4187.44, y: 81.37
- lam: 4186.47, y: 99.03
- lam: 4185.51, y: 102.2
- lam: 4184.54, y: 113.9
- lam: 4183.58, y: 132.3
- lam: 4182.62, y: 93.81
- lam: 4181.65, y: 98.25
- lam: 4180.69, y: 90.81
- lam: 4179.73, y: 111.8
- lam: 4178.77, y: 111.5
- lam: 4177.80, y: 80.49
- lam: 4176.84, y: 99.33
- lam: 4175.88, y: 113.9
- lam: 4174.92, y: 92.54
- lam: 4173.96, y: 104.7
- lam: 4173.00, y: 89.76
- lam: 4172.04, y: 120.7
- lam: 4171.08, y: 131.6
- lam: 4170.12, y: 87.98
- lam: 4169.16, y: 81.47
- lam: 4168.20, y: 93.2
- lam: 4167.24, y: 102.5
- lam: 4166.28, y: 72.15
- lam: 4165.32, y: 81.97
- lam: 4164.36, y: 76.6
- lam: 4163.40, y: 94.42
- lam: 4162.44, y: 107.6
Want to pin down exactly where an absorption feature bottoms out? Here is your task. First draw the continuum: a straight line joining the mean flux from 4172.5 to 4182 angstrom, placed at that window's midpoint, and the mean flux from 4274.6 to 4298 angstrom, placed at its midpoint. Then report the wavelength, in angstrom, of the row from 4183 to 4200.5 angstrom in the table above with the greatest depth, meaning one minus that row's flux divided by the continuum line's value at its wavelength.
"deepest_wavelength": 4189.36 angstrom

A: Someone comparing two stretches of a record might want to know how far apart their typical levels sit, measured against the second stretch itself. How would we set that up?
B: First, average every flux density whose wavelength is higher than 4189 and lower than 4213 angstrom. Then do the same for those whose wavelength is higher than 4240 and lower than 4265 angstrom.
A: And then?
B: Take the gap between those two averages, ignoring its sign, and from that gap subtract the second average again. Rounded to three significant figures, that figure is -97.8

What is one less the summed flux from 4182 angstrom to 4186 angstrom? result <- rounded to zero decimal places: -441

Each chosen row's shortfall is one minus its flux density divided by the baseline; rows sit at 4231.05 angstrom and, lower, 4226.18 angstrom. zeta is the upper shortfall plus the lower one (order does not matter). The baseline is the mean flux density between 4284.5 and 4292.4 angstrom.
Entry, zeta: -0.20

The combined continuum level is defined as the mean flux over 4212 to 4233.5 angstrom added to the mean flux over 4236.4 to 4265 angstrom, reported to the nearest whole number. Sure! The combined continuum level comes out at 197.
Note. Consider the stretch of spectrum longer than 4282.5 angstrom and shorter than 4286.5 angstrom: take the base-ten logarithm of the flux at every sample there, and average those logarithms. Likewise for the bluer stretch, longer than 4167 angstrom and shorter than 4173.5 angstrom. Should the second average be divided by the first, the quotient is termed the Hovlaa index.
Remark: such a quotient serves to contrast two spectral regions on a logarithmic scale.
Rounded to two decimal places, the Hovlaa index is 1.00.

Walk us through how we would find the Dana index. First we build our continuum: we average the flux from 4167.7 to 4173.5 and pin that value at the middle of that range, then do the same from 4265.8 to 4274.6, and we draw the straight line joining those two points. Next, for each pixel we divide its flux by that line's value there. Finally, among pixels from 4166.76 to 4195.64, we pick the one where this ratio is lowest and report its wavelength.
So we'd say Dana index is 4189.36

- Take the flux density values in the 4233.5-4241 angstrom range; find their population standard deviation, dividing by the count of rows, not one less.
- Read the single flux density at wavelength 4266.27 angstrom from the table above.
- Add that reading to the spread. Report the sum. 117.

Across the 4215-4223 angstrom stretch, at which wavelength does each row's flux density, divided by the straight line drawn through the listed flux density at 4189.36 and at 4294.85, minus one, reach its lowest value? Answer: 4219.38 angstrom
